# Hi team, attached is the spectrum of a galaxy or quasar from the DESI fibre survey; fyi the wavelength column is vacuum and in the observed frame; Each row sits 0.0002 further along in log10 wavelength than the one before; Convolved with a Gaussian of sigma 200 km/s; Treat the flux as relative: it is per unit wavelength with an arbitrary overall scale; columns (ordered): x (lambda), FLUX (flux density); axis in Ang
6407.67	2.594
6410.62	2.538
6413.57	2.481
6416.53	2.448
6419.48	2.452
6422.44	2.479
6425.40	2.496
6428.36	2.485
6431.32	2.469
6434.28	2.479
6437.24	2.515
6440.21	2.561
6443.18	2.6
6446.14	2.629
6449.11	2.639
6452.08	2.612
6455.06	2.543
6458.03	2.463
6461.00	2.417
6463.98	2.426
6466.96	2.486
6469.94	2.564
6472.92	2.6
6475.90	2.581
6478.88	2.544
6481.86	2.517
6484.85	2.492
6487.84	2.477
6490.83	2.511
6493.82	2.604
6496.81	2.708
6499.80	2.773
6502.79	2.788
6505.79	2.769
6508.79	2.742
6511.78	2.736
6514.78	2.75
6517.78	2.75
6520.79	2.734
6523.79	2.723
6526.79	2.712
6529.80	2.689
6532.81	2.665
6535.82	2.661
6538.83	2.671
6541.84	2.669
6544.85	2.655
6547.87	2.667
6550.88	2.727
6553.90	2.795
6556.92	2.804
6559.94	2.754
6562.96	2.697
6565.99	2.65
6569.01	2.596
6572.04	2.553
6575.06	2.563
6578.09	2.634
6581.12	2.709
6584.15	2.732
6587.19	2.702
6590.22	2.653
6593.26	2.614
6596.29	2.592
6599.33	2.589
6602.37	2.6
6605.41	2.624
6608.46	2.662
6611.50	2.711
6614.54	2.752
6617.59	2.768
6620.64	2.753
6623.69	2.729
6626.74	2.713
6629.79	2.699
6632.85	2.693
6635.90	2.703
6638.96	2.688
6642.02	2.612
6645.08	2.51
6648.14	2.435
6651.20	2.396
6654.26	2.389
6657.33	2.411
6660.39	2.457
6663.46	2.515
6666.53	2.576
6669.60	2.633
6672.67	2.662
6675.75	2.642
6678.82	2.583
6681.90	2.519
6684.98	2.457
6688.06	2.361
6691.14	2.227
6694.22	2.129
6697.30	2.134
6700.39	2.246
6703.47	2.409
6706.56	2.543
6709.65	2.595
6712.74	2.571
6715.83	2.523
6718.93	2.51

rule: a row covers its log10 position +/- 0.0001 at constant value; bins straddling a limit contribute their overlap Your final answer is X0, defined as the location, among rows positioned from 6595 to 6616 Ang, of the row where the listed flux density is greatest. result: 6614.54 Ang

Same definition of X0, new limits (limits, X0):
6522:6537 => 6523.79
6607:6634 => 6617.59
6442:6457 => 6449.11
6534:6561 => 6556.92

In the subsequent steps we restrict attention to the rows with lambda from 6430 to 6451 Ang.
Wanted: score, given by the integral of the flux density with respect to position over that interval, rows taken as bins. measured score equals 54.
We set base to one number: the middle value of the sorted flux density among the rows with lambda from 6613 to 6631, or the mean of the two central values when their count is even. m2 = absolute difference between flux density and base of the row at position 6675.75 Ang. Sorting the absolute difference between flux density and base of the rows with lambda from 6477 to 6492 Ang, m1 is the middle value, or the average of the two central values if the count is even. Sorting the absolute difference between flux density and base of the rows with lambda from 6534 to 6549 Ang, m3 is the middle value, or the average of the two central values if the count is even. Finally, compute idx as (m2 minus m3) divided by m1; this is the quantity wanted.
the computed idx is 0.1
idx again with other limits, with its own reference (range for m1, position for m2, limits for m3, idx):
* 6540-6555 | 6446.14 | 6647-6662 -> -3.0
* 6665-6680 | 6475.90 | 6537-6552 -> 0.8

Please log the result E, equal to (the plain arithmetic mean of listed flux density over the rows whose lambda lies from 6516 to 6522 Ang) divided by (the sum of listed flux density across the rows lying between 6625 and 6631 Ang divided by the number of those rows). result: 1.01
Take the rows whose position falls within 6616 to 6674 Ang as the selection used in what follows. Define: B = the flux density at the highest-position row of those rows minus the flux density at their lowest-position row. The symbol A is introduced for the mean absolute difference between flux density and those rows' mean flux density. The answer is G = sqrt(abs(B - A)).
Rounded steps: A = 0.114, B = -0.11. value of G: 0.47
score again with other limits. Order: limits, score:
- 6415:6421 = 15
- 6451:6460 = 23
